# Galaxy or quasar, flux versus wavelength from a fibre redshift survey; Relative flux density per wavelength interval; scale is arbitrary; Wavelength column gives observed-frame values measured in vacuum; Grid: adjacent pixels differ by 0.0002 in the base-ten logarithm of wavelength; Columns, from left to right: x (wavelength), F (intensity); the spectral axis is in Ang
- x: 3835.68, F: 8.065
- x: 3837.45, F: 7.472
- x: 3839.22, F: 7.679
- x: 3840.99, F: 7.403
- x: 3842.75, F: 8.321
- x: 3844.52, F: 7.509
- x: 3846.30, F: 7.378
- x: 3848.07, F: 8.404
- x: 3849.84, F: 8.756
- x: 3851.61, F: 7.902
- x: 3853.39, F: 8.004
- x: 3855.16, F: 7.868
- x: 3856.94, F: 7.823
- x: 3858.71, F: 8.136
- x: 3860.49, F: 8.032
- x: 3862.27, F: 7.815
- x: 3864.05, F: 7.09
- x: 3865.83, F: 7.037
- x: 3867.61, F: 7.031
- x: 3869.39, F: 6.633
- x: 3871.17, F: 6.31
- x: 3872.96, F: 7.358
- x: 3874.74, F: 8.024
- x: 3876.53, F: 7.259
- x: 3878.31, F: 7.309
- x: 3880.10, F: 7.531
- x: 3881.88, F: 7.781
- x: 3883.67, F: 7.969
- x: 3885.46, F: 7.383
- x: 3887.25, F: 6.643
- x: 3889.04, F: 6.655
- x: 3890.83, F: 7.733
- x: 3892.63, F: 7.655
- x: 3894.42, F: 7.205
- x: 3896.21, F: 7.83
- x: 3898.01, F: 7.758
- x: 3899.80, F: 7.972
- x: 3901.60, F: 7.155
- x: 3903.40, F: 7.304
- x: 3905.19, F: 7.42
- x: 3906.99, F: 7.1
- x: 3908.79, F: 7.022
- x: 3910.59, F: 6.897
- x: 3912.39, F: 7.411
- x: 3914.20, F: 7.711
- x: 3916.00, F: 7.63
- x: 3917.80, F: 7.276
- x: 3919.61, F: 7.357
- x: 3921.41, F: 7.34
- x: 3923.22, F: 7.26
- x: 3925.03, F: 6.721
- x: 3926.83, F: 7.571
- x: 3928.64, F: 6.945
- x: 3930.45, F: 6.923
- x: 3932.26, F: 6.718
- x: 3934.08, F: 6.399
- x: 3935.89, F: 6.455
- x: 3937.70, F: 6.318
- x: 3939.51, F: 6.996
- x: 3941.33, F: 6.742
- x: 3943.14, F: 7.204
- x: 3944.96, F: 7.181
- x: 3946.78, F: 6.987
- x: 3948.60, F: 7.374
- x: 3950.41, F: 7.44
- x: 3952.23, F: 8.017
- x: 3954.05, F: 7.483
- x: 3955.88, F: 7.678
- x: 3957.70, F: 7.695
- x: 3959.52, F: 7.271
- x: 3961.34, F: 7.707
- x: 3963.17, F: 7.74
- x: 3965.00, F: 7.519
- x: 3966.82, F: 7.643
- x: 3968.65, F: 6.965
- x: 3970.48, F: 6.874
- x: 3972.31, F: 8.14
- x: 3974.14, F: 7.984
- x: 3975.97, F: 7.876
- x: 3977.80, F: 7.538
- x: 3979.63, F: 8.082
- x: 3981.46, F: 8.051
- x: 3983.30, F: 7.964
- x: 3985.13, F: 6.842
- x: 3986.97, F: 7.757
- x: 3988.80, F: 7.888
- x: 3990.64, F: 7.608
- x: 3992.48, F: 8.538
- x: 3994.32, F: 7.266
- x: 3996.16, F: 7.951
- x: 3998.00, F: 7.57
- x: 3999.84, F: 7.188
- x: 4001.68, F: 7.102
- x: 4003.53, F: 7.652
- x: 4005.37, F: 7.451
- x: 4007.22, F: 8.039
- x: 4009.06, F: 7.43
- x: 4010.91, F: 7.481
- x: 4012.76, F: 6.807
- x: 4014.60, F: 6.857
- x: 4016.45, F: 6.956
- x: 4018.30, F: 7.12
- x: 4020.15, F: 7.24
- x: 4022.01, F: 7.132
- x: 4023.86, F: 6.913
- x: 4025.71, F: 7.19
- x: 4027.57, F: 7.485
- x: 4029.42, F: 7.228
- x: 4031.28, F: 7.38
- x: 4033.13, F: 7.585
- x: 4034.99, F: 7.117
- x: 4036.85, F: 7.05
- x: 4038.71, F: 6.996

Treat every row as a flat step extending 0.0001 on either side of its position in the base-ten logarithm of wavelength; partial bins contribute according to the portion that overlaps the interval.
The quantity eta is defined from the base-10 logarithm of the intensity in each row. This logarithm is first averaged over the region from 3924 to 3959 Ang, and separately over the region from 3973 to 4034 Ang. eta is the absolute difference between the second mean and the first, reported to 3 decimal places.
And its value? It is 0.024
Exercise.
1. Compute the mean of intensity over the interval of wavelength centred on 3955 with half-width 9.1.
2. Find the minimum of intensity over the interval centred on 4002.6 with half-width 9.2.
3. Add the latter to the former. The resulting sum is 14.6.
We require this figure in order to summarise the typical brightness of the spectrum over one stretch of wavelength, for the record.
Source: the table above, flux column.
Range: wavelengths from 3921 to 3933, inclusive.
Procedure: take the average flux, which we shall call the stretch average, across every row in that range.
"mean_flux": 7.1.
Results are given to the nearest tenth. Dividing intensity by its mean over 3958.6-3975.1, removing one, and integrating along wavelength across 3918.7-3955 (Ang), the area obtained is -2.2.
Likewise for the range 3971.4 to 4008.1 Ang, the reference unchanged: 0.9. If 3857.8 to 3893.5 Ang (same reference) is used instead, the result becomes -0.8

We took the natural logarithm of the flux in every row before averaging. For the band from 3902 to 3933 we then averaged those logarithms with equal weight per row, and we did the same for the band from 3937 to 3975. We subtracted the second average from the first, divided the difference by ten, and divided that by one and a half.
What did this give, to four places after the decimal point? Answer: -0.0015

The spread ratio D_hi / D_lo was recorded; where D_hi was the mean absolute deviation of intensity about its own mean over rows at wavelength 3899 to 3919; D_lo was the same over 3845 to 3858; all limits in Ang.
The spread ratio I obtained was 0.78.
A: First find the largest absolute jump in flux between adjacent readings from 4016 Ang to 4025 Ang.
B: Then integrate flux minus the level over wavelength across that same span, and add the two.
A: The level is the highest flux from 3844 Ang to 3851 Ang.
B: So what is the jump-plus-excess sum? -15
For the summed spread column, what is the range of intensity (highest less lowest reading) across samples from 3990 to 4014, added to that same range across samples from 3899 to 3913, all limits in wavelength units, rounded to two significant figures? 2.8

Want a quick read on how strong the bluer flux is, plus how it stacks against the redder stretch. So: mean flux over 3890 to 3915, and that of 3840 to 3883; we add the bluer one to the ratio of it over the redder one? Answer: 8.64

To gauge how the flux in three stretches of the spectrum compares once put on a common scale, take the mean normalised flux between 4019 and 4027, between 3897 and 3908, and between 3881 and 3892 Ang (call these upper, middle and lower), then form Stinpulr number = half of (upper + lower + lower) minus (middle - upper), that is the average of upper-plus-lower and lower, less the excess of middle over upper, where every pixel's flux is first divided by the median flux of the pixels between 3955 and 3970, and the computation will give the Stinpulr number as 1.38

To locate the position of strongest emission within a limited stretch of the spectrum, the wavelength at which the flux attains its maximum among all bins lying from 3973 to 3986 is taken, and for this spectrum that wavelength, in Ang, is 3979.63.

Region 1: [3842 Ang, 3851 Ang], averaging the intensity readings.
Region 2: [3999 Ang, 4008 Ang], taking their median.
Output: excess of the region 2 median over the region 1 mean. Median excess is -0.6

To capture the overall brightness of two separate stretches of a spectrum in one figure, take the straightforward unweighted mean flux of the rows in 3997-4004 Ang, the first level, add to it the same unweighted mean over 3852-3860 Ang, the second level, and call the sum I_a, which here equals 15.3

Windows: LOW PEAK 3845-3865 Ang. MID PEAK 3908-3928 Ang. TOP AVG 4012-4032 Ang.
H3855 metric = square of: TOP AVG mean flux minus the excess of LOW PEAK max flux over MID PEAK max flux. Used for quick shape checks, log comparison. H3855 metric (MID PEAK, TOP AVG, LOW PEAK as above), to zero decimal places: 37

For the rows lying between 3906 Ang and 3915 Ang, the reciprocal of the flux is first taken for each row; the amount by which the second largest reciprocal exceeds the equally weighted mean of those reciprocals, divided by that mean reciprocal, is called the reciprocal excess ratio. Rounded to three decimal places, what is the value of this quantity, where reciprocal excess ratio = 0.028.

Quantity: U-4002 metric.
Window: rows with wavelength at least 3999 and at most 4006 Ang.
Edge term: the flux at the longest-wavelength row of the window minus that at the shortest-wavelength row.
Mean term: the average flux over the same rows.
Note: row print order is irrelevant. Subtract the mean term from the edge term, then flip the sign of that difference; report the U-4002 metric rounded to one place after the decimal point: 7.1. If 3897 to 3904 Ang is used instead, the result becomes 8.0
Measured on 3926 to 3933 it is 7.9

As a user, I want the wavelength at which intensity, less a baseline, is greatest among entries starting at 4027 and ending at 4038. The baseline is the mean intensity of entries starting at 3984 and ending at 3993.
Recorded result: 4033.13 Ang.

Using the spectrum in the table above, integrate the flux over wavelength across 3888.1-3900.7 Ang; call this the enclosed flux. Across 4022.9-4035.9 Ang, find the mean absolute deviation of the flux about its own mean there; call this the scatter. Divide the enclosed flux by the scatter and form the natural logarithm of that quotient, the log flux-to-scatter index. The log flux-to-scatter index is 6.26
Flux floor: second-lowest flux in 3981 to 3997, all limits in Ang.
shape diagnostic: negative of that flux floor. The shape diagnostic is -7.27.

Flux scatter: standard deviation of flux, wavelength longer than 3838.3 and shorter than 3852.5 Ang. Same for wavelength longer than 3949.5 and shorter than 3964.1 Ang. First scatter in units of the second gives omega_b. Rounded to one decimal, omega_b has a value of 2.3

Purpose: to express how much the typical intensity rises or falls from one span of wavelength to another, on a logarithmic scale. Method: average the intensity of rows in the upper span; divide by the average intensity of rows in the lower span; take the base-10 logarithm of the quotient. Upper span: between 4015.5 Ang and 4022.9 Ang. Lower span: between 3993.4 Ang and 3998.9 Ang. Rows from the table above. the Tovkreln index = -0.03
